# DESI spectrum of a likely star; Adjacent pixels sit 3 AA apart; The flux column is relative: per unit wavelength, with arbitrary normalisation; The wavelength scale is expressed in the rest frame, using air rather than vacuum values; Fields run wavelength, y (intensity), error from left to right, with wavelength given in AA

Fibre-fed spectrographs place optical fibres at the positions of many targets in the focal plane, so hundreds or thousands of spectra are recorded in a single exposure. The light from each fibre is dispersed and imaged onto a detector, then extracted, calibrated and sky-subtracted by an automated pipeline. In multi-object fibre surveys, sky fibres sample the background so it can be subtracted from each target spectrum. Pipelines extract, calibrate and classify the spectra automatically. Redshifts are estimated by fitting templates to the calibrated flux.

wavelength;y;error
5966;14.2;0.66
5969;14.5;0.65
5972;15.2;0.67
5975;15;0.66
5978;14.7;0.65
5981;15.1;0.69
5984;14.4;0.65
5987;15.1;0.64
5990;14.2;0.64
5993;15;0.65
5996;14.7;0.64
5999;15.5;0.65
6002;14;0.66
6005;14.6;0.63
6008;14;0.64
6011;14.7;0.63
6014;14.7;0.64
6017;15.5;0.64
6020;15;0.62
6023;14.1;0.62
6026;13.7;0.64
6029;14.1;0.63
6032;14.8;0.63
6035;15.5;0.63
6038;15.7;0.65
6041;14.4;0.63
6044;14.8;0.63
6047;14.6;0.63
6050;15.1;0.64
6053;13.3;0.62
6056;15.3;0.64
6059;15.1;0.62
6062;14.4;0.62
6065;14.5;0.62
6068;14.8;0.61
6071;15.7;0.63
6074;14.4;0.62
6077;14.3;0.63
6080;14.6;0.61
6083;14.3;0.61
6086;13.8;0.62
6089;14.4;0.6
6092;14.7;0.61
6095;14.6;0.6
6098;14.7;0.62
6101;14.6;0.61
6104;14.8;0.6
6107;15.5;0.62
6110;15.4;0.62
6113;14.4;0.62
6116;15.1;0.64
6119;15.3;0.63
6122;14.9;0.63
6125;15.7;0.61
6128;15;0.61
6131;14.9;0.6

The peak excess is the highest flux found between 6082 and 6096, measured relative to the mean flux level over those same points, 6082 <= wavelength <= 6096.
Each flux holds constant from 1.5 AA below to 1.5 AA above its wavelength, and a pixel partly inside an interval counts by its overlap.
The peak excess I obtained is 0.3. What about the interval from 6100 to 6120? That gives 0.5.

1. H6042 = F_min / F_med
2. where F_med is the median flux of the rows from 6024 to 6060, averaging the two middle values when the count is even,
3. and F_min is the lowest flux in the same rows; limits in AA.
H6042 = 0.899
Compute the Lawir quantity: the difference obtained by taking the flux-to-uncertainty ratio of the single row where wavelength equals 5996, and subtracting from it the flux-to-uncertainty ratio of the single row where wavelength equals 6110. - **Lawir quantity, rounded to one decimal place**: -1.9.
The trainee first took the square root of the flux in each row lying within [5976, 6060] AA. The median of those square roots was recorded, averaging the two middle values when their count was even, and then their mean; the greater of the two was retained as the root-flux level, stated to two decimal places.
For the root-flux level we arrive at 3.83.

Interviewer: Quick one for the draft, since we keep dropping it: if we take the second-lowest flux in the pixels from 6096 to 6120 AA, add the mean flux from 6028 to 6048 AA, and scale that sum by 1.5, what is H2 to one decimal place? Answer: 44.2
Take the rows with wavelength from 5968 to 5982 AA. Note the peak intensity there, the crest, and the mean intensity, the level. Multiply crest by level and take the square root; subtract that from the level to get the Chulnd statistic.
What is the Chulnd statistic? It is -0.15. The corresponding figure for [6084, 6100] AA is -0.13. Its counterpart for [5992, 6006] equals -0.37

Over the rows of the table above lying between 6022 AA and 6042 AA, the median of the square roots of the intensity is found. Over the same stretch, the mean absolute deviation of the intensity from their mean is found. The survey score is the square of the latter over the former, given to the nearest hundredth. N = 0.10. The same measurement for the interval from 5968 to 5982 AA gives 0.01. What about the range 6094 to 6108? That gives 0.02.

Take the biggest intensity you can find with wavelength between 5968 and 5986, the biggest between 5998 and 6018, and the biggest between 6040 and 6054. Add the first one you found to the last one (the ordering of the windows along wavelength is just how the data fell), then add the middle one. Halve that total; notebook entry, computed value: 22.9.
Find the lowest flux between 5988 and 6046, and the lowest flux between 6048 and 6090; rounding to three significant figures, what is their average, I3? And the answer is 13.5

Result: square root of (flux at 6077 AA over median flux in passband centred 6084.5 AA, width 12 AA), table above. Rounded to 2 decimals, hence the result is 1.00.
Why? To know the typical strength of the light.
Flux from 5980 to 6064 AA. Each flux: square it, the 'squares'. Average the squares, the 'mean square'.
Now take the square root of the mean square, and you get 14.7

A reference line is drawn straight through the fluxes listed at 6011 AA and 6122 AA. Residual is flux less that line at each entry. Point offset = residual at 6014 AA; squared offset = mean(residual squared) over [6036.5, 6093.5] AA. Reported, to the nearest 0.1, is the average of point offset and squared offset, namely 0.2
